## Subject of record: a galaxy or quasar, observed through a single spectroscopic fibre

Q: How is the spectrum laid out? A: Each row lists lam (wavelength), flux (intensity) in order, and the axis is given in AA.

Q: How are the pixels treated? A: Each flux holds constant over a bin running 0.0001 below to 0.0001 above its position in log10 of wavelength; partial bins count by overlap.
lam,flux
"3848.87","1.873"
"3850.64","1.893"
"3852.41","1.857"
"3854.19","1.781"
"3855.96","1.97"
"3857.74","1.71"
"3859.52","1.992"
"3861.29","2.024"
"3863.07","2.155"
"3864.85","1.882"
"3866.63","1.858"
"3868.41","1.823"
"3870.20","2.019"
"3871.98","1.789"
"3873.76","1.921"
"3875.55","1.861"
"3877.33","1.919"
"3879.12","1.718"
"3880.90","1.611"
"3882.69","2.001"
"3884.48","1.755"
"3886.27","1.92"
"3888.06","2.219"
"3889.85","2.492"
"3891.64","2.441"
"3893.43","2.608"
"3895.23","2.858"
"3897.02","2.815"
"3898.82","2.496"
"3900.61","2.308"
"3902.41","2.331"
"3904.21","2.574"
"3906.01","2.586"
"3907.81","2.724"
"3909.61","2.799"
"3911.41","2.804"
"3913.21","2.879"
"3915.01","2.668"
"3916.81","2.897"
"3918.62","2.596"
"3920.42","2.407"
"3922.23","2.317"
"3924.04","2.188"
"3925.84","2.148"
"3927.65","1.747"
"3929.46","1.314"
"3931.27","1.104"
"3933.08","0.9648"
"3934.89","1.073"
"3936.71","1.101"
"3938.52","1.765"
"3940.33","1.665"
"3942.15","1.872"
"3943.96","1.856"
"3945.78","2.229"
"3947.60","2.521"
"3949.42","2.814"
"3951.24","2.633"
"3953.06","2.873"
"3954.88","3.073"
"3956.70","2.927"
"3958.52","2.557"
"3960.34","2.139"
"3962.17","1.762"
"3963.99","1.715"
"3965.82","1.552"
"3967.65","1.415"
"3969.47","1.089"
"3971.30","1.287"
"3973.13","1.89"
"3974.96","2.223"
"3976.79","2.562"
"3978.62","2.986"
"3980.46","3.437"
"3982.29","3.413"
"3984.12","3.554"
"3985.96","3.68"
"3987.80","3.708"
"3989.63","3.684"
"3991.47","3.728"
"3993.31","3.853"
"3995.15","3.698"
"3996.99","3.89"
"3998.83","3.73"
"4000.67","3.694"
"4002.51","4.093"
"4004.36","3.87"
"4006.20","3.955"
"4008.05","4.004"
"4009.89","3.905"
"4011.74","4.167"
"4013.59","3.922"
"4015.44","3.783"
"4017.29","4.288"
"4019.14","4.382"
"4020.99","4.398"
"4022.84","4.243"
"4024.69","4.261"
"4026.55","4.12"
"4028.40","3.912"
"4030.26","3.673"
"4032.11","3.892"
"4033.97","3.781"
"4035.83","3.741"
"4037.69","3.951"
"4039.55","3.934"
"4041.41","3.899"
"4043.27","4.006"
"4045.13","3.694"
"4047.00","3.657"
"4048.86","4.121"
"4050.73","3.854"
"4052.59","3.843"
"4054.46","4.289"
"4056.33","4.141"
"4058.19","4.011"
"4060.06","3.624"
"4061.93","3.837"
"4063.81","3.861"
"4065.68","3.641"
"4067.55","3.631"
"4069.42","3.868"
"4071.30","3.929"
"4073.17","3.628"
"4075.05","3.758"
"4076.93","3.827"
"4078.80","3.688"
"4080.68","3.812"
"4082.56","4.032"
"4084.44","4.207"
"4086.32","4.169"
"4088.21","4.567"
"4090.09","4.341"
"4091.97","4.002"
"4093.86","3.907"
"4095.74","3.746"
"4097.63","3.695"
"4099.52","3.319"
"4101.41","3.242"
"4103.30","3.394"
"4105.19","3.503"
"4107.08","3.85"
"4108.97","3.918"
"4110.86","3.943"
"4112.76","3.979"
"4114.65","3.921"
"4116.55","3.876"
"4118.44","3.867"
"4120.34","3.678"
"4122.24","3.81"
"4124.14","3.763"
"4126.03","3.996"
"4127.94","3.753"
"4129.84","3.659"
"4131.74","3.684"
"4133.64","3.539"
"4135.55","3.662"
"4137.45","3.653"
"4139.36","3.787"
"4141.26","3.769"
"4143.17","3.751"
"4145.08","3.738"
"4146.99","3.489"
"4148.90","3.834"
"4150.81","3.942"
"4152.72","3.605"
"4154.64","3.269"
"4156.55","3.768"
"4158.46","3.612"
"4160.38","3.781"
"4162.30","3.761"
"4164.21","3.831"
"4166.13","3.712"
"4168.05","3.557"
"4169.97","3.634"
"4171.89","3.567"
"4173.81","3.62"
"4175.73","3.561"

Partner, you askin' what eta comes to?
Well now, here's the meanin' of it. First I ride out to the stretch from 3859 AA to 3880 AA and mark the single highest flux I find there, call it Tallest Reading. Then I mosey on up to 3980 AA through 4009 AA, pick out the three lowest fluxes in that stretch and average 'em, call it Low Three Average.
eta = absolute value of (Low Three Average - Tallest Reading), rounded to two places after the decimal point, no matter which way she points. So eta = 1.31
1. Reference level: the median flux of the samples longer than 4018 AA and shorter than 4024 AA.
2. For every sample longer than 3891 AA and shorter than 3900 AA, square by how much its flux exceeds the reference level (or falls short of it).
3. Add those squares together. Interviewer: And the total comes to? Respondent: 15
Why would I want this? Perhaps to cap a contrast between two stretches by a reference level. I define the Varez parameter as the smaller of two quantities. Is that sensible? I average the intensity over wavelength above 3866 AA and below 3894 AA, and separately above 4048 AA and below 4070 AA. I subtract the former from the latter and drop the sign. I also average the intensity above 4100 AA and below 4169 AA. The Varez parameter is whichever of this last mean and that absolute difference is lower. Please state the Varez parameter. 1.90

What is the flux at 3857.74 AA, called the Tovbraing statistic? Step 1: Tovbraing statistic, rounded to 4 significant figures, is 1.710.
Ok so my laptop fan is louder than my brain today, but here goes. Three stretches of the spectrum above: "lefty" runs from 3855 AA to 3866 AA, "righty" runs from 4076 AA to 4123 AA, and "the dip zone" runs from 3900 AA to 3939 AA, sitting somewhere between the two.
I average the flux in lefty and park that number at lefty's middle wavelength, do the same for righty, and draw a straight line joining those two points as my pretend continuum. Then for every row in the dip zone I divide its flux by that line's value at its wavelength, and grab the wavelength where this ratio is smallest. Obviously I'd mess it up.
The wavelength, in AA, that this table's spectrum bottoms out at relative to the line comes 3933.08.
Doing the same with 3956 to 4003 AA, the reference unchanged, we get 3969.47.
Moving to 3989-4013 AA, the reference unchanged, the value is 4000.67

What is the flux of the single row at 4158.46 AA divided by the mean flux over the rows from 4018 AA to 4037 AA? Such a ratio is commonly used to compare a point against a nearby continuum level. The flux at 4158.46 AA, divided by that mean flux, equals 0.89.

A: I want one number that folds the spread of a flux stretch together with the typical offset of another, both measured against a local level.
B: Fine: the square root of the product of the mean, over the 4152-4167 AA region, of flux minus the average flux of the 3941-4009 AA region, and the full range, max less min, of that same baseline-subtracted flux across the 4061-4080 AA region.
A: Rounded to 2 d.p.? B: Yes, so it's 0.49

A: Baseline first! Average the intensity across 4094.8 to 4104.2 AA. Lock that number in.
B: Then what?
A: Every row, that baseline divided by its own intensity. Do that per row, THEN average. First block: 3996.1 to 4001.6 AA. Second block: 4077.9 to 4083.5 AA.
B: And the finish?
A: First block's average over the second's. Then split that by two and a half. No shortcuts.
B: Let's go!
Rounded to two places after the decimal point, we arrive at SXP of 0.41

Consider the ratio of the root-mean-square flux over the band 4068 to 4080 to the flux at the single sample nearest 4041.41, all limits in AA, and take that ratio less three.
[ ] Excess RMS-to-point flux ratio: -2.0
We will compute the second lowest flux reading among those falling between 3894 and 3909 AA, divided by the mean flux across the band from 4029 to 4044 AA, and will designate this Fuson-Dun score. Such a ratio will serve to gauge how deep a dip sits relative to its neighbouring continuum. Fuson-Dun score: 0.60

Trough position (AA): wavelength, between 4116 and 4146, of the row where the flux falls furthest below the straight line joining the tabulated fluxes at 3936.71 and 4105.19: 4133.64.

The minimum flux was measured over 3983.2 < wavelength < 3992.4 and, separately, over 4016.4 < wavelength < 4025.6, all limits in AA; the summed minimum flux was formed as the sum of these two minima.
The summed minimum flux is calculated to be 7.8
